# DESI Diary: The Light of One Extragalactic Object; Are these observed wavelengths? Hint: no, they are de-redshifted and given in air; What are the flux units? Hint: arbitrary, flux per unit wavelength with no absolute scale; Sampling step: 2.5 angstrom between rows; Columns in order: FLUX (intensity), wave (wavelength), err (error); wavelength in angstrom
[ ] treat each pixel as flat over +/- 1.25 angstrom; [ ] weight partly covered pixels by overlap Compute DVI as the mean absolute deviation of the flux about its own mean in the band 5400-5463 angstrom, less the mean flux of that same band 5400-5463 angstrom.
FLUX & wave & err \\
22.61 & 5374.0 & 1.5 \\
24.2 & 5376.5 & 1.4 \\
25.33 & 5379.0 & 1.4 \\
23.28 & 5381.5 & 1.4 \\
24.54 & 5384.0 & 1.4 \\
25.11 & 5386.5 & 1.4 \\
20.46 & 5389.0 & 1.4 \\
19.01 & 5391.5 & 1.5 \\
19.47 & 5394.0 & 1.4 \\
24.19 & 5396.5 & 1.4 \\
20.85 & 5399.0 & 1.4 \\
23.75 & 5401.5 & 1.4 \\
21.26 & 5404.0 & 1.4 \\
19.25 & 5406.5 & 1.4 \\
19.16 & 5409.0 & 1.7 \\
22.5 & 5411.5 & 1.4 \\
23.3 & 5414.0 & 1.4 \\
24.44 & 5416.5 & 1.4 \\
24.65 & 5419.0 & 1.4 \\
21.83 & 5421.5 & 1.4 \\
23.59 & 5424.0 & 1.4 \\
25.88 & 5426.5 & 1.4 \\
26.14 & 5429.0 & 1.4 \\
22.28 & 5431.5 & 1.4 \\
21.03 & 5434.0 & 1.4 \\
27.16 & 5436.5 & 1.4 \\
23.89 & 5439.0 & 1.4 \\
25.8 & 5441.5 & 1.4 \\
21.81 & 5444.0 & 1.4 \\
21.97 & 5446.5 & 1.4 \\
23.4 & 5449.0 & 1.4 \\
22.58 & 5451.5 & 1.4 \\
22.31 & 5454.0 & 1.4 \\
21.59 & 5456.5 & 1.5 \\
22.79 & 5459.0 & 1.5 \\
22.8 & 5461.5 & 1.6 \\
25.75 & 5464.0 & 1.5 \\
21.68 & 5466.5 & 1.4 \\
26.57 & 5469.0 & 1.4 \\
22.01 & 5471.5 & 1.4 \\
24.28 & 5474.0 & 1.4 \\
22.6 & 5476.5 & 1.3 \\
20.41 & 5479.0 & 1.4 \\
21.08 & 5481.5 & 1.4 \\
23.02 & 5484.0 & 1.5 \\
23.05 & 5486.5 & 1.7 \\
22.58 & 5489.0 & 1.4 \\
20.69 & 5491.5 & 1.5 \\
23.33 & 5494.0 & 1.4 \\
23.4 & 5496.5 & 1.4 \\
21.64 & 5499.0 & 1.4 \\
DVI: -21.5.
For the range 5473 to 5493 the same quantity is -21.1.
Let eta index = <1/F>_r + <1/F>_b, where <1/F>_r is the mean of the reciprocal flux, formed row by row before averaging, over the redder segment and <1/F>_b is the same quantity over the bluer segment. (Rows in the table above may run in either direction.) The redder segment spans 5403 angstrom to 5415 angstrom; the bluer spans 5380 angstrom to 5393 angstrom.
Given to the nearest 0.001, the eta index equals 0.093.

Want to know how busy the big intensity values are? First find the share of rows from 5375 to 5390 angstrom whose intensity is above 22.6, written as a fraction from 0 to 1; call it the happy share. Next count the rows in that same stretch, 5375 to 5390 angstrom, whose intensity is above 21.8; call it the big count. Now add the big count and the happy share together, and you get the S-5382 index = 5.8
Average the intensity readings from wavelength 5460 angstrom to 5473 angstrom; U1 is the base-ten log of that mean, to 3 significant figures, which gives 1.38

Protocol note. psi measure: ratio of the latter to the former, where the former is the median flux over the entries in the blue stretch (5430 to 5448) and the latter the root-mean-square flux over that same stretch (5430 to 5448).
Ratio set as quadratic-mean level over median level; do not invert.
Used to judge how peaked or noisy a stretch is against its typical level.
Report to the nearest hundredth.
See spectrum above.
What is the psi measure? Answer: 1.06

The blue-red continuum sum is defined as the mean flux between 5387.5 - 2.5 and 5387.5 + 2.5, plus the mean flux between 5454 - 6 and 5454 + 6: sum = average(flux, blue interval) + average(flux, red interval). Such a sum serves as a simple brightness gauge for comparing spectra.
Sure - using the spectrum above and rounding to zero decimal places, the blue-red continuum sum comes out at 45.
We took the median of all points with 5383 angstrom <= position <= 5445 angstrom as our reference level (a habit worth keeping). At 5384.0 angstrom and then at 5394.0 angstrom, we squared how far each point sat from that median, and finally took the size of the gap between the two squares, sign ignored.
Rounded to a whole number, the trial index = 13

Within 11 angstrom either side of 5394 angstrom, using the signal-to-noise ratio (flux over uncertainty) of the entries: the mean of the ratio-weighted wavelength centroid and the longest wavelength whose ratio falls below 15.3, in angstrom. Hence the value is 5398.9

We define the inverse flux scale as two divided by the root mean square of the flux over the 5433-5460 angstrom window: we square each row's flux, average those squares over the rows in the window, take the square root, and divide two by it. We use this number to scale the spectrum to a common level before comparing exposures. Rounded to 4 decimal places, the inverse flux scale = 0.0862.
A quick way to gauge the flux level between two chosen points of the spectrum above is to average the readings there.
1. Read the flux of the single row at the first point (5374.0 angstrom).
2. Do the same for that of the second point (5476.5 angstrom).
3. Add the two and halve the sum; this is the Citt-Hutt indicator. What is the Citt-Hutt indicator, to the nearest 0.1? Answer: 22.6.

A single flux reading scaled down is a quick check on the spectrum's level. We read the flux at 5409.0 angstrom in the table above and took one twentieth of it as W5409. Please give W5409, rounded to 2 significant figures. 0.96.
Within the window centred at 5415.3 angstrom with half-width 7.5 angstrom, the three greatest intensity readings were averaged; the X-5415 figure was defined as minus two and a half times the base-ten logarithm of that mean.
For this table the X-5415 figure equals -3.46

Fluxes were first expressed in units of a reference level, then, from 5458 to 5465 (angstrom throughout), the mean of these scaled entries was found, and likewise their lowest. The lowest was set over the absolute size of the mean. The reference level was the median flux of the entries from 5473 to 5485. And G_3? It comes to 0.96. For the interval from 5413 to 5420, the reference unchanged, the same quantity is 0.97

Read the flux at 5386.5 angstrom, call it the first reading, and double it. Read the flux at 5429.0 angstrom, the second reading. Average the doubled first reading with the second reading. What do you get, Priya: 38.2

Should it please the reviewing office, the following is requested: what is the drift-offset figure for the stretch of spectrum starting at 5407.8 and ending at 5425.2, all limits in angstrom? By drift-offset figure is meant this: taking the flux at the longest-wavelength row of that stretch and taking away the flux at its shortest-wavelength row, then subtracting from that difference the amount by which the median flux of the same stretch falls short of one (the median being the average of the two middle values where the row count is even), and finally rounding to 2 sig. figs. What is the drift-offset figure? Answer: 27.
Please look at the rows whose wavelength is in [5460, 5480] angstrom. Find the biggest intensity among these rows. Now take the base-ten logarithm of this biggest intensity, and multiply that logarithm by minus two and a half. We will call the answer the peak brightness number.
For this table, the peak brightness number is -3.56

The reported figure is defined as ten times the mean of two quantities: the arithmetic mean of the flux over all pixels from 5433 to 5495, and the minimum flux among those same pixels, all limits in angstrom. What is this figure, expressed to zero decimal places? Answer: 217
